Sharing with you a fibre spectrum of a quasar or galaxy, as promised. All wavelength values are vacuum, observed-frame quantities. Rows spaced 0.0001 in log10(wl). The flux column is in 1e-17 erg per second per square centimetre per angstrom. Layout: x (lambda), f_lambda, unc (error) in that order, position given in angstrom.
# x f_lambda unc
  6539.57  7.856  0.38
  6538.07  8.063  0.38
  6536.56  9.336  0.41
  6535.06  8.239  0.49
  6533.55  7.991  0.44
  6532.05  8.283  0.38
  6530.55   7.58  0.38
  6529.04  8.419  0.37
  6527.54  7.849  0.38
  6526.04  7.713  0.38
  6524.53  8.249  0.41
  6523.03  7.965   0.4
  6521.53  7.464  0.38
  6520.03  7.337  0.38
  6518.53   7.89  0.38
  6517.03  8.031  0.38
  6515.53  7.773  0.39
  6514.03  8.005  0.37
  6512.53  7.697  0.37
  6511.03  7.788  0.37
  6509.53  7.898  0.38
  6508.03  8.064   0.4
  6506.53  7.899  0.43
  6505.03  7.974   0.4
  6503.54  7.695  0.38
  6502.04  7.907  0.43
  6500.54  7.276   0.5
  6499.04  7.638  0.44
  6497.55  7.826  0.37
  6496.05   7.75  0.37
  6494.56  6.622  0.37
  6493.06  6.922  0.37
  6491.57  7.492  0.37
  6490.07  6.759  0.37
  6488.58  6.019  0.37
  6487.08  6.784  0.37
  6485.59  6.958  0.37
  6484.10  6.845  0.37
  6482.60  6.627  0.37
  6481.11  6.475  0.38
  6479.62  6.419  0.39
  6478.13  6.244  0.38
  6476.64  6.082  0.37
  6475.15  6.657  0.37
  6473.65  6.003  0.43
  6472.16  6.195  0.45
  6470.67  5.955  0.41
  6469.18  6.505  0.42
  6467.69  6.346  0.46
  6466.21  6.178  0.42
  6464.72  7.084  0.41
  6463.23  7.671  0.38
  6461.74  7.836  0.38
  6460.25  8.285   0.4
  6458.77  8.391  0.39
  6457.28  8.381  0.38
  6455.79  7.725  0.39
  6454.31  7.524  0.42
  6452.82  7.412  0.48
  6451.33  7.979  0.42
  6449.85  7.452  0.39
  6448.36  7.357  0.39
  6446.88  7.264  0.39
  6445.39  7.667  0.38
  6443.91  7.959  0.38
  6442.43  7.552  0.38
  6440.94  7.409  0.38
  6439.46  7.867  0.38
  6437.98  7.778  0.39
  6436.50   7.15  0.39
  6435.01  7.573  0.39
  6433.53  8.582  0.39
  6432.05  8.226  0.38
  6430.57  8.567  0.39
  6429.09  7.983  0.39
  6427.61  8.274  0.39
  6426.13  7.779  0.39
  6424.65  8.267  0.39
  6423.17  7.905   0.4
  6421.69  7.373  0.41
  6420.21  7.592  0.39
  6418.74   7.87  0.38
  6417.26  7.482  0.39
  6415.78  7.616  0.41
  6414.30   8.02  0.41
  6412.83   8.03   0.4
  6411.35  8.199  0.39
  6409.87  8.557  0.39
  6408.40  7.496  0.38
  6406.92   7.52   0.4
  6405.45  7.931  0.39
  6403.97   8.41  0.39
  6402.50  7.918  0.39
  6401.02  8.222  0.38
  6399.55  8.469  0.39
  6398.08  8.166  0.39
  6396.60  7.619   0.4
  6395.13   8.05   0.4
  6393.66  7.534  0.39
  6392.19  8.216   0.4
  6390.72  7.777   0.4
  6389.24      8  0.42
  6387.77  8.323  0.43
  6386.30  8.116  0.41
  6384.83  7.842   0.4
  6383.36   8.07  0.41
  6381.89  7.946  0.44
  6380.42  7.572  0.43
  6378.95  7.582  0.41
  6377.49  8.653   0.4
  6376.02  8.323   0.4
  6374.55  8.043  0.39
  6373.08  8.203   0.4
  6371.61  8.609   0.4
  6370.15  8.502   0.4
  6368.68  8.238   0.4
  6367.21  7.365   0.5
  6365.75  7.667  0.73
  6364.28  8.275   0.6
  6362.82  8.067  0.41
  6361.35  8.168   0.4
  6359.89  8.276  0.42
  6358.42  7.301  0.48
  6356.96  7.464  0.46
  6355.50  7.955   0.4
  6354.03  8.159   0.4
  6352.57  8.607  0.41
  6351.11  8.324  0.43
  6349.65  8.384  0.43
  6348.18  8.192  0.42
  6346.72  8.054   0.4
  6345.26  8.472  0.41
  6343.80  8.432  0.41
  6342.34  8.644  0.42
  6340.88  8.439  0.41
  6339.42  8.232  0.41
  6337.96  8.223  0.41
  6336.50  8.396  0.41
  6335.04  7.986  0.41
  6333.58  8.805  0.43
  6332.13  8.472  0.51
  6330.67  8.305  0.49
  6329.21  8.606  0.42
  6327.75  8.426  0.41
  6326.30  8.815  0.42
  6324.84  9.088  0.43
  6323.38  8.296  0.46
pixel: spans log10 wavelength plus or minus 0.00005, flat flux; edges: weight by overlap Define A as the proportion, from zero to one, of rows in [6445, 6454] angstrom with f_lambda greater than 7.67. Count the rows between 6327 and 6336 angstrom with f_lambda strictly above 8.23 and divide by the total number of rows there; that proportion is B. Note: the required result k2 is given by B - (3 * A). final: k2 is 0.3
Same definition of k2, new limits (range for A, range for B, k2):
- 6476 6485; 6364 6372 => 0.7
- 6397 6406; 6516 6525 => -2.8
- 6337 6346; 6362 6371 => -2.5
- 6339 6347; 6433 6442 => -2.8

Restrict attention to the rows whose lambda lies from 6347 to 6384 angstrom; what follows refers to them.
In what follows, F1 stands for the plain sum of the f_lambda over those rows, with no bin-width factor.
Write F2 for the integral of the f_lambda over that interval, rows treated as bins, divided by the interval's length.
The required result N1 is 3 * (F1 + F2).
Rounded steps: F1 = 202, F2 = 8.08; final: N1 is 630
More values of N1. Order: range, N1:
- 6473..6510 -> 552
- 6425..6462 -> 611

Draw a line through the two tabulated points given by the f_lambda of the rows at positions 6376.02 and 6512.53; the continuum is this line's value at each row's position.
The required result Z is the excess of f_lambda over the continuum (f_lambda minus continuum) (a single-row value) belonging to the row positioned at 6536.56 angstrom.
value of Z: 1.7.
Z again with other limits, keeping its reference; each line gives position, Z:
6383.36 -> -0.2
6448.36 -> -0.6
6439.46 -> -0.2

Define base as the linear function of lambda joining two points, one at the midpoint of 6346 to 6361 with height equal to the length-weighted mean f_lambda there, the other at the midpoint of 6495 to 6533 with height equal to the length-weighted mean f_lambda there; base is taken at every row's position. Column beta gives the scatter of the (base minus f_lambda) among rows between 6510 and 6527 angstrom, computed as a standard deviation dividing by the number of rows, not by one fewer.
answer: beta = 0.249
